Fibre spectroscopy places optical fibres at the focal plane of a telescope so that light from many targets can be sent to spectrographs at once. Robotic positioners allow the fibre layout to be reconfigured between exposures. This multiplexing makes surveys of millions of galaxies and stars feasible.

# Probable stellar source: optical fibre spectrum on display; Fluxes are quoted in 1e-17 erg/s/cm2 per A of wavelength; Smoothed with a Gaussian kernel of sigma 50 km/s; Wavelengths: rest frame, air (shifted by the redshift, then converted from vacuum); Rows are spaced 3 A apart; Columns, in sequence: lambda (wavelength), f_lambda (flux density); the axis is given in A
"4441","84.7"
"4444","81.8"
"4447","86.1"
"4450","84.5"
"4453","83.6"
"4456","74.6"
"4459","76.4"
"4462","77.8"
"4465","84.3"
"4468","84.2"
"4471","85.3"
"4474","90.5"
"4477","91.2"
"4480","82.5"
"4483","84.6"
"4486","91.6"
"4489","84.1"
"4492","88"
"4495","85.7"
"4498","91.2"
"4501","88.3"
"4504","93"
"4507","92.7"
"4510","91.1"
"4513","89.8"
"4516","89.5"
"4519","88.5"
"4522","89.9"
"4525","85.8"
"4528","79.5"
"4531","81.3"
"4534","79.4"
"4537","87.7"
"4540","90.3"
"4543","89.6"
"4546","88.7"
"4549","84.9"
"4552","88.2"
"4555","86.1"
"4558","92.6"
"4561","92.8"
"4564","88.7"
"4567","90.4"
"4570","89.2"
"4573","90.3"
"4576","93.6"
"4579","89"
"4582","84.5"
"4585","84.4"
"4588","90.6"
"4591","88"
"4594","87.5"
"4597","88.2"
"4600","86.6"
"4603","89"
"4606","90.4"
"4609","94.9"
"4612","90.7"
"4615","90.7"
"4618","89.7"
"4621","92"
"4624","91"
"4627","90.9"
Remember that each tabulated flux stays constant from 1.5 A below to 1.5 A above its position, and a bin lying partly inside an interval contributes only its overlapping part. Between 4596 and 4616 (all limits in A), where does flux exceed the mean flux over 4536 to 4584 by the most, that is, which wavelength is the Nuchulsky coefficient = 4609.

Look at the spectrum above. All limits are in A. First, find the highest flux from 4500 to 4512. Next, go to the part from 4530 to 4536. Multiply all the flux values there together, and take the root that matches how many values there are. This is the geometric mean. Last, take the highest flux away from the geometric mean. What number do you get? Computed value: -13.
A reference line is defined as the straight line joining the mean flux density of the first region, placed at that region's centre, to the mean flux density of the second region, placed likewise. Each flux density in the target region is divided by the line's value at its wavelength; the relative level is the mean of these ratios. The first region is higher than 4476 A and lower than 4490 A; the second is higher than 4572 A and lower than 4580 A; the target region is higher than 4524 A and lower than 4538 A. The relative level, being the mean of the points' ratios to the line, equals 0.93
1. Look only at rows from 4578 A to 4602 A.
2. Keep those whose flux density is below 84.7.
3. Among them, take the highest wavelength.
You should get 4585 A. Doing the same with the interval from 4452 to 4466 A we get 4465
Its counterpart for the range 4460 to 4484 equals 4483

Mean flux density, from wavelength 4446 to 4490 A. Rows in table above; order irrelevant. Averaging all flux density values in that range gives 84.1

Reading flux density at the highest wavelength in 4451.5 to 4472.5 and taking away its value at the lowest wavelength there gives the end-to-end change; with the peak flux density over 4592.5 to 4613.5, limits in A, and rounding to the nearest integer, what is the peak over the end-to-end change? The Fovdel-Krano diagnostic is 56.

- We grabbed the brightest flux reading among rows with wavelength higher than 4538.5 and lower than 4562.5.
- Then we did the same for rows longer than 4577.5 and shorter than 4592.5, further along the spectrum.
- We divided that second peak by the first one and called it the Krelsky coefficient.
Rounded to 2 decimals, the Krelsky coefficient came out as 0.98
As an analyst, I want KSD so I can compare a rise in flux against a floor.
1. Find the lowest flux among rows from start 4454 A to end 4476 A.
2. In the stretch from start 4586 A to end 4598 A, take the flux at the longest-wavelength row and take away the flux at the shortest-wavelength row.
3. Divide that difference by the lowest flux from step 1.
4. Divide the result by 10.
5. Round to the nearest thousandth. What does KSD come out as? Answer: -0.003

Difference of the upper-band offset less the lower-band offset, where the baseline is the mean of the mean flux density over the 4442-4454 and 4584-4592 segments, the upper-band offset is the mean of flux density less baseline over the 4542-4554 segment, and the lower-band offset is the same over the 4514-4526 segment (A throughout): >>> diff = -1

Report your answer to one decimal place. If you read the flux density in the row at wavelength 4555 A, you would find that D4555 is 86.1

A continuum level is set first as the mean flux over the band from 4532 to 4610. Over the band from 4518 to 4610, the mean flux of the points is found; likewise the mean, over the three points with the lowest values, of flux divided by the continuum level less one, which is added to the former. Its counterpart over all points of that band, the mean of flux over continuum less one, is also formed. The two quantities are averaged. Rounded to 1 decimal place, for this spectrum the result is 44.0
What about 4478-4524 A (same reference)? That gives 44.3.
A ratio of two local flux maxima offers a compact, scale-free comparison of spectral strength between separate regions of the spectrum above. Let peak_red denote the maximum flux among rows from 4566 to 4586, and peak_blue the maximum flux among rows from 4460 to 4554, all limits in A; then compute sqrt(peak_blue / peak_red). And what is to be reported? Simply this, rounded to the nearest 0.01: 1.00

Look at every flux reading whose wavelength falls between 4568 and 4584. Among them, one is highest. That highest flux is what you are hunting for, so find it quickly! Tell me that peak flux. 93.6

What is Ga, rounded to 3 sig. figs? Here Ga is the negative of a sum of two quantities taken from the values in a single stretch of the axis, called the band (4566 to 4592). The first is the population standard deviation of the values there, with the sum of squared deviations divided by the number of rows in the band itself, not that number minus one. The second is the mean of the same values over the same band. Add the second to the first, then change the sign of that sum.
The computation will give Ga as -91.7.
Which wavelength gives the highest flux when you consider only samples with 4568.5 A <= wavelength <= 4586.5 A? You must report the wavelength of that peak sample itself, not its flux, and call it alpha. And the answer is 4576 A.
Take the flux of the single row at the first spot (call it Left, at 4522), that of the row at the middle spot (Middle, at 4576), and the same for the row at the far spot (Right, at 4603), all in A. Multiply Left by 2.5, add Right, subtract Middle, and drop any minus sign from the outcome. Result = 220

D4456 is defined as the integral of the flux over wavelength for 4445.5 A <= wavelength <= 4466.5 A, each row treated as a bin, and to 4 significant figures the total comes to 1702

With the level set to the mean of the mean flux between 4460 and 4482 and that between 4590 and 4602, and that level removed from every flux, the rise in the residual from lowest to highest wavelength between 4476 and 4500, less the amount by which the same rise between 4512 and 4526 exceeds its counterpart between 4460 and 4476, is 17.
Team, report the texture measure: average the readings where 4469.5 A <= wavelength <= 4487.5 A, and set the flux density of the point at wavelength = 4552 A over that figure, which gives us 1.01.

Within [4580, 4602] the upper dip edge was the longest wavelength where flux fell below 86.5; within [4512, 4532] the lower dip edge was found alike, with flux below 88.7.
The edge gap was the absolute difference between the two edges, 54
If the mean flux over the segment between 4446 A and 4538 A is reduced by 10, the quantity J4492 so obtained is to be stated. 75.9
